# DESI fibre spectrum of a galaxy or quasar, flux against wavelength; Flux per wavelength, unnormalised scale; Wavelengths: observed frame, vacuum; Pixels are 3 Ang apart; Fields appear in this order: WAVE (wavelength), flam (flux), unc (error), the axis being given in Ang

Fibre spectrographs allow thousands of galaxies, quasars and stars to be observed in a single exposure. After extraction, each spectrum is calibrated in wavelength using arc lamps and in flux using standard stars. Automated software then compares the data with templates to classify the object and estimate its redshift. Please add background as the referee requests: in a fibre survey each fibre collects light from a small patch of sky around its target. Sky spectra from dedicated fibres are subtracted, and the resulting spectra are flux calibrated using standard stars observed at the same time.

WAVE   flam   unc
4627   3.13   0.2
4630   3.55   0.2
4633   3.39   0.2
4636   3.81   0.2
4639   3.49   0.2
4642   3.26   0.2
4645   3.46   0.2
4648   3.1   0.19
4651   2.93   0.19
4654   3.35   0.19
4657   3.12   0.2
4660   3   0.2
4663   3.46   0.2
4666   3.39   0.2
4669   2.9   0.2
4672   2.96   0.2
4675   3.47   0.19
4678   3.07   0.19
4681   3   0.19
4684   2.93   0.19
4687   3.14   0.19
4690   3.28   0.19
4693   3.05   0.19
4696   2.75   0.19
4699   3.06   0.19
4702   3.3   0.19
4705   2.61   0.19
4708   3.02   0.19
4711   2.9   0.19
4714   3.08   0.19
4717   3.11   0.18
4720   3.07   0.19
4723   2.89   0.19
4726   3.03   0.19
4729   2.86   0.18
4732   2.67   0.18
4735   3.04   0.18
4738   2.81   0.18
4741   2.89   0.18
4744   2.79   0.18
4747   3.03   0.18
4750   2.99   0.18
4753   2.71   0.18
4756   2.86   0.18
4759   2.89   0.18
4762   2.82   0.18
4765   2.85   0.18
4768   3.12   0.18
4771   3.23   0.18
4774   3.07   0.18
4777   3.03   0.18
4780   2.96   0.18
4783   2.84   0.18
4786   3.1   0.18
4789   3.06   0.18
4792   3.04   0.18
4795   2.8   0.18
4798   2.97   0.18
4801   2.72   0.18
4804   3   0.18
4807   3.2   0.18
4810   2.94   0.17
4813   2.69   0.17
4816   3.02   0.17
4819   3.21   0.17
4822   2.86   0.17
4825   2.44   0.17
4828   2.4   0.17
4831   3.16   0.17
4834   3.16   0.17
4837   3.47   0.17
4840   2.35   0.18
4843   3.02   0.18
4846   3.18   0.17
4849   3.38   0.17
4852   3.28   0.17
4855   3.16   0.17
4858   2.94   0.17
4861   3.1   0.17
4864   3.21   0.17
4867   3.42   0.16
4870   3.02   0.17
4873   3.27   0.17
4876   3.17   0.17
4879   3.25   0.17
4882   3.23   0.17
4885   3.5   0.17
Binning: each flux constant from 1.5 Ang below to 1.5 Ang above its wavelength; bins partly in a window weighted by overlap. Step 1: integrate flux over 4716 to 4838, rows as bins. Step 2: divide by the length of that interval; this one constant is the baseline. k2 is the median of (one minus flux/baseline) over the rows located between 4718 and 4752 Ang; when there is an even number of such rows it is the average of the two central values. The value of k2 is 0.018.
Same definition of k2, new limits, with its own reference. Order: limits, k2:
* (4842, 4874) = -0.080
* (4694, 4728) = -0.029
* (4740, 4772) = 0.018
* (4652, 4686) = -0.043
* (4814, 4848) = -0.026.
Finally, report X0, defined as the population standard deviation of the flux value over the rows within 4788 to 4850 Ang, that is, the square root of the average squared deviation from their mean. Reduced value 0.30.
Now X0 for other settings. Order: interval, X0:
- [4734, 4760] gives 0.11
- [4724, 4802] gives 0.14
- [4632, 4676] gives 0.25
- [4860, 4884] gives 0.11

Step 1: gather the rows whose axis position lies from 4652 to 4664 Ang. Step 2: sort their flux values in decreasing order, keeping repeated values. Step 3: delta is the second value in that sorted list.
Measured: 3.35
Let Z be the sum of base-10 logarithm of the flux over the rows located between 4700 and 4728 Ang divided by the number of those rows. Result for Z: 0.476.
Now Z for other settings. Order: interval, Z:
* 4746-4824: 0.471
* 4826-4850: 0.475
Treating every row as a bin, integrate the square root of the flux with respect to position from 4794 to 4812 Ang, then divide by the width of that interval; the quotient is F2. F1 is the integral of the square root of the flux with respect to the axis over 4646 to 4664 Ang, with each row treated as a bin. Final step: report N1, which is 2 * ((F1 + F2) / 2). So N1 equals 33.7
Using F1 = 32.0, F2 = 1.71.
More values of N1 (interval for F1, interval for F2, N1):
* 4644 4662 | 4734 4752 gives 33.7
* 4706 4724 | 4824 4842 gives 32.9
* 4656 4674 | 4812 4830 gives 33.6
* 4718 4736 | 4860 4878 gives 32.6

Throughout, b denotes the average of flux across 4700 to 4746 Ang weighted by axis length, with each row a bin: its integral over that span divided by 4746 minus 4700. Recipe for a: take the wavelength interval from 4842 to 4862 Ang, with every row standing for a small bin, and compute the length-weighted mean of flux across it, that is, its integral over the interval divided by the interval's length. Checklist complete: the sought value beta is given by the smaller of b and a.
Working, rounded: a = 3.16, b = 2.94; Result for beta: 2.94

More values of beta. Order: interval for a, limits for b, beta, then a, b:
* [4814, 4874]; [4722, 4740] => 2.88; 3.05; 2.88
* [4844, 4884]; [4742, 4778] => 2.95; 3.20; 2.95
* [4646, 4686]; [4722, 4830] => 2.91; 3.13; 2.91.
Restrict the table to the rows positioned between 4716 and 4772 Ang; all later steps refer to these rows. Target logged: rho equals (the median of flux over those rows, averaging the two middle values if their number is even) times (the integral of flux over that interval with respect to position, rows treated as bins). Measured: 473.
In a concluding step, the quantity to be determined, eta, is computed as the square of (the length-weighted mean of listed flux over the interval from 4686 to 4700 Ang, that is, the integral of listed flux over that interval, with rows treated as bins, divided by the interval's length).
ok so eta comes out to 9.3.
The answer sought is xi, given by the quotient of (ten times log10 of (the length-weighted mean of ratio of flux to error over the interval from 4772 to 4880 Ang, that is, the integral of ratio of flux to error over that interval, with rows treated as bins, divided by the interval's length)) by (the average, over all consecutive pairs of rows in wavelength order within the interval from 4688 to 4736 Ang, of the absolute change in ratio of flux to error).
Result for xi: 9.3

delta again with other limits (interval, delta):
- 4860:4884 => 3.27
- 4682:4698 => 3.14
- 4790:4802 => 2.97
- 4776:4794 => 3.06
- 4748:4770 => 2.99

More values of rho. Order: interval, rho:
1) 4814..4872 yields 557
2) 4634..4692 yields 586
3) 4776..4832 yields 485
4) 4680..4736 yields 507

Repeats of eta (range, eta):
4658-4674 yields 9.9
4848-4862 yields 10.0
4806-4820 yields 9.0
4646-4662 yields 9.8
